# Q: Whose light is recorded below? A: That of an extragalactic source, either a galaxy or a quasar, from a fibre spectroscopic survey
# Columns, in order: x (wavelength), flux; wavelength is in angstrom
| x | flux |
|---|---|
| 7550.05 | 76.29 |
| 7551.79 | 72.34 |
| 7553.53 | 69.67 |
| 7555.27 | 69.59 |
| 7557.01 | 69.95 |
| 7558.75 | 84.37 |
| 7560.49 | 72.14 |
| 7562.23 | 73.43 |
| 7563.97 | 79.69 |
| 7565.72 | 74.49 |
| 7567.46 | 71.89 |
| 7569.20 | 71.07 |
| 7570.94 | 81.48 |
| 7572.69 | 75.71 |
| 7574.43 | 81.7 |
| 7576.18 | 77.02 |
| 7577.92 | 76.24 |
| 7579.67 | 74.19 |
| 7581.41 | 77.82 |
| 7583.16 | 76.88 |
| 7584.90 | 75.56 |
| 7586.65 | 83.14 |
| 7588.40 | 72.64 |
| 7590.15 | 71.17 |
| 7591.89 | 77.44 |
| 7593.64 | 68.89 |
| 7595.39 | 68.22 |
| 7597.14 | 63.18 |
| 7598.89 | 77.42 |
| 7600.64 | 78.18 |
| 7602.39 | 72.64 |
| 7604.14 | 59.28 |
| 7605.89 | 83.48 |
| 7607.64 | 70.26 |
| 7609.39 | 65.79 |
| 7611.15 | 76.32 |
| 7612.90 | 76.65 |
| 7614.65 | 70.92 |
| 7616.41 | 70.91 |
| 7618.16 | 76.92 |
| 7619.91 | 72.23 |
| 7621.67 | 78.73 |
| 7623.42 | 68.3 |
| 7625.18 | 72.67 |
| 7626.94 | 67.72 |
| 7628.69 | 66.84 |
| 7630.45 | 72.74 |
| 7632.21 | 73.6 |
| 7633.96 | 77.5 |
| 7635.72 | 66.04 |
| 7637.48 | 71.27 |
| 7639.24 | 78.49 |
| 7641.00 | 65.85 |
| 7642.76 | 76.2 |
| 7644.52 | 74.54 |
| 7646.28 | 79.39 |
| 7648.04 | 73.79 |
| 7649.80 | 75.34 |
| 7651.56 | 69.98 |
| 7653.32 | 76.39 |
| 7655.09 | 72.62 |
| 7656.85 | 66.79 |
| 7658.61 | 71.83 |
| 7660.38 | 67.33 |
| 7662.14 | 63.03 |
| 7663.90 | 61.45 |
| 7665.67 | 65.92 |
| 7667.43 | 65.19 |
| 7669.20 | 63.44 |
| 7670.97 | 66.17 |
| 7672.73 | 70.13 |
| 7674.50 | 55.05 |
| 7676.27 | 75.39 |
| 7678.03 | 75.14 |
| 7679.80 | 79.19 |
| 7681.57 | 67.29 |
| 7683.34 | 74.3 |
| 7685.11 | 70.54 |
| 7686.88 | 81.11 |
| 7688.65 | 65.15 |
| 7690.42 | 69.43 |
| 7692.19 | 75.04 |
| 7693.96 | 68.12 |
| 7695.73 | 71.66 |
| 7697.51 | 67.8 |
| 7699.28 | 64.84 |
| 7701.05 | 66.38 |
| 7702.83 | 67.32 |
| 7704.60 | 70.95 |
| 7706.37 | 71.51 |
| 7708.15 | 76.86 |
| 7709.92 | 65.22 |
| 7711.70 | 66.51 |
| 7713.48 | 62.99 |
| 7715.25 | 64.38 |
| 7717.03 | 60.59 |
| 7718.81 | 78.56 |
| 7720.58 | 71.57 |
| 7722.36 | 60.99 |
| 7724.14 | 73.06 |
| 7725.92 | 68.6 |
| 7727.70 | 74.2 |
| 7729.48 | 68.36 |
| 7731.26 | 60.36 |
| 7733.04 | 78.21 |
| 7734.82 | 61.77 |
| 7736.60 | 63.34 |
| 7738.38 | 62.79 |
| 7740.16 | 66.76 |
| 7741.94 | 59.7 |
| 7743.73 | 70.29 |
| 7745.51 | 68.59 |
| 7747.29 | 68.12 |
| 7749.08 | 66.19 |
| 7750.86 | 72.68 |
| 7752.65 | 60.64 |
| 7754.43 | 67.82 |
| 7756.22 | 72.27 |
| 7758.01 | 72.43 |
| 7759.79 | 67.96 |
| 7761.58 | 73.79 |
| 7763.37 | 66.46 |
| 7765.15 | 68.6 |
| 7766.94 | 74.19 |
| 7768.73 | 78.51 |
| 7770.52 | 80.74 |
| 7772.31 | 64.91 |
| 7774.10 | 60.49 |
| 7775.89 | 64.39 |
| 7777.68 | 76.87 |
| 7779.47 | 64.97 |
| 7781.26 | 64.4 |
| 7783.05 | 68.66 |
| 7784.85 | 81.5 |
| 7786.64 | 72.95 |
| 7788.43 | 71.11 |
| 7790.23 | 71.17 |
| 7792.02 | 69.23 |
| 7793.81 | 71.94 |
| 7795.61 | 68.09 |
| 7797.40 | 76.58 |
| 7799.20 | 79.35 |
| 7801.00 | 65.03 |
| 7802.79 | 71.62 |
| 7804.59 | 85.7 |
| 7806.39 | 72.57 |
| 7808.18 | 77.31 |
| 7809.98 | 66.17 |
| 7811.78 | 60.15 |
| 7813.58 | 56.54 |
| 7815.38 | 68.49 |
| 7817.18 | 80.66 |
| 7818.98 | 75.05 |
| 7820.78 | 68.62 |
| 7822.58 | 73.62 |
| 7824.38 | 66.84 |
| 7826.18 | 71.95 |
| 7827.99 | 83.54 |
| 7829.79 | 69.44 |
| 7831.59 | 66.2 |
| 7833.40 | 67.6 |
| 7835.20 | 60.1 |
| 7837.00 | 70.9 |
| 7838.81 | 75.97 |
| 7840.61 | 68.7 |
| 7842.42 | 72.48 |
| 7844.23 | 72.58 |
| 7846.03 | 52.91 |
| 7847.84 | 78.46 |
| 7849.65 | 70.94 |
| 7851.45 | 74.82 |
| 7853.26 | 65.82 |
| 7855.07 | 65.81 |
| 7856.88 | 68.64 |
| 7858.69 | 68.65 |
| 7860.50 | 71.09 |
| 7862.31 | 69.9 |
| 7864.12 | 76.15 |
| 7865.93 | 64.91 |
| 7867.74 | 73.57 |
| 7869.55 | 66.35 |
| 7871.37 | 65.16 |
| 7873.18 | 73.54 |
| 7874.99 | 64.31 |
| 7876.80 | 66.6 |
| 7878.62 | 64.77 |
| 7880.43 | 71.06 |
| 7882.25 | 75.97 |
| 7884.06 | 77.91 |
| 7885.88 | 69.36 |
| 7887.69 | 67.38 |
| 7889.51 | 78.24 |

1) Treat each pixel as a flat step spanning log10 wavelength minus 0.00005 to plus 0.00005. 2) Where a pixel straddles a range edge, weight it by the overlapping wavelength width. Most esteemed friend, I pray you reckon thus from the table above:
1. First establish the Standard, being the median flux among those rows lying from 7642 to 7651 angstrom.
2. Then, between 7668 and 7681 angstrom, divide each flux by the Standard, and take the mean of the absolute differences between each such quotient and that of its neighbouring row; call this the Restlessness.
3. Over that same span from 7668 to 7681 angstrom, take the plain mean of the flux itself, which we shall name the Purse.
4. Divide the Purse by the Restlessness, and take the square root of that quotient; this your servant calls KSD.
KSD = 26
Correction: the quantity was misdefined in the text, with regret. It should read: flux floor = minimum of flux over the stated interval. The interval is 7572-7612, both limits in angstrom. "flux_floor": 59.28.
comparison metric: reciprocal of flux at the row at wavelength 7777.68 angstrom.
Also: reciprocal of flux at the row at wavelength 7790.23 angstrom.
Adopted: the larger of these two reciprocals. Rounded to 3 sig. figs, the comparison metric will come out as 0.0141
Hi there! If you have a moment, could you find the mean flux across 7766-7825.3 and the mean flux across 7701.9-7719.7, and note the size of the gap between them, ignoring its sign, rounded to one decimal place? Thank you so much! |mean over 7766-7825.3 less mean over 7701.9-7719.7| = 2.7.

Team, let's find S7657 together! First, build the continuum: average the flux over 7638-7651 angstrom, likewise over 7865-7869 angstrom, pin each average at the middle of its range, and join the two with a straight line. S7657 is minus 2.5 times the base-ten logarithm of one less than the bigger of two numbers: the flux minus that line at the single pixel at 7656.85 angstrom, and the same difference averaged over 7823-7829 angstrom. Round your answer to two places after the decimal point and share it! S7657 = -1.14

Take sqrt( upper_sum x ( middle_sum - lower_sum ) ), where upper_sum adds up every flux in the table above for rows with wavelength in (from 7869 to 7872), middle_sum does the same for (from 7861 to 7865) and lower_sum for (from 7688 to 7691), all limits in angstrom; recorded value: 38.8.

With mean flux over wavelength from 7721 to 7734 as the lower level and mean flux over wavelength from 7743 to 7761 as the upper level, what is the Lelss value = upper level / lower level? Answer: 0.99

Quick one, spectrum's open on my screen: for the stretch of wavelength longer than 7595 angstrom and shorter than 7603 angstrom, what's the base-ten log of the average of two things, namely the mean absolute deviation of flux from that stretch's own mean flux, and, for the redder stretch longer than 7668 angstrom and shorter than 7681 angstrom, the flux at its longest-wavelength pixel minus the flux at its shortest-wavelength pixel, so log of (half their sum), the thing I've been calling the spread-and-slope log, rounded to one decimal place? 1.0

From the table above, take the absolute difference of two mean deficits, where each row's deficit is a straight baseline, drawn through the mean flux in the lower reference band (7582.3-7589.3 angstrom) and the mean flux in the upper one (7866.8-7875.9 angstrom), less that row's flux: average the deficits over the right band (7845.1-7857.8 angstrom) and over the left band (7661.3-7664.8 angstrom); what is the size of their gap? 12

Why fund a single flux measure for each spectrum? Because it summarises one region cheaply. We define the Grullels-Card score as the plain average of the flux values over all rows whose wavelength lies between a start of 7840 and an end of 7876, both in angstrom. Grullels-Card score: 69.2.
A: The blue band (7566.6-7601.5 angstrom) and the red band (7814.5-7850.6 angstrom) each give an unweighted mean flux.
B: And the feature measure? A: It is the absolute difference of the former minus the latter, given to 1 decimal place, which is 4.2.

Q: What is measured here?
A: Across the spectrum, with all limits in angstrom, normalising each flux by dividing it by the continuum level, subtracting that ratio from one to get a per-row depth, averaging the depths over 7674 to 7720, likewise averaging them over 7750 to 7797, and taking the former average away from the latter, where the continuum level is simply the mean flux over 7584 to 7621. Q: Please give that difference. -0.01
